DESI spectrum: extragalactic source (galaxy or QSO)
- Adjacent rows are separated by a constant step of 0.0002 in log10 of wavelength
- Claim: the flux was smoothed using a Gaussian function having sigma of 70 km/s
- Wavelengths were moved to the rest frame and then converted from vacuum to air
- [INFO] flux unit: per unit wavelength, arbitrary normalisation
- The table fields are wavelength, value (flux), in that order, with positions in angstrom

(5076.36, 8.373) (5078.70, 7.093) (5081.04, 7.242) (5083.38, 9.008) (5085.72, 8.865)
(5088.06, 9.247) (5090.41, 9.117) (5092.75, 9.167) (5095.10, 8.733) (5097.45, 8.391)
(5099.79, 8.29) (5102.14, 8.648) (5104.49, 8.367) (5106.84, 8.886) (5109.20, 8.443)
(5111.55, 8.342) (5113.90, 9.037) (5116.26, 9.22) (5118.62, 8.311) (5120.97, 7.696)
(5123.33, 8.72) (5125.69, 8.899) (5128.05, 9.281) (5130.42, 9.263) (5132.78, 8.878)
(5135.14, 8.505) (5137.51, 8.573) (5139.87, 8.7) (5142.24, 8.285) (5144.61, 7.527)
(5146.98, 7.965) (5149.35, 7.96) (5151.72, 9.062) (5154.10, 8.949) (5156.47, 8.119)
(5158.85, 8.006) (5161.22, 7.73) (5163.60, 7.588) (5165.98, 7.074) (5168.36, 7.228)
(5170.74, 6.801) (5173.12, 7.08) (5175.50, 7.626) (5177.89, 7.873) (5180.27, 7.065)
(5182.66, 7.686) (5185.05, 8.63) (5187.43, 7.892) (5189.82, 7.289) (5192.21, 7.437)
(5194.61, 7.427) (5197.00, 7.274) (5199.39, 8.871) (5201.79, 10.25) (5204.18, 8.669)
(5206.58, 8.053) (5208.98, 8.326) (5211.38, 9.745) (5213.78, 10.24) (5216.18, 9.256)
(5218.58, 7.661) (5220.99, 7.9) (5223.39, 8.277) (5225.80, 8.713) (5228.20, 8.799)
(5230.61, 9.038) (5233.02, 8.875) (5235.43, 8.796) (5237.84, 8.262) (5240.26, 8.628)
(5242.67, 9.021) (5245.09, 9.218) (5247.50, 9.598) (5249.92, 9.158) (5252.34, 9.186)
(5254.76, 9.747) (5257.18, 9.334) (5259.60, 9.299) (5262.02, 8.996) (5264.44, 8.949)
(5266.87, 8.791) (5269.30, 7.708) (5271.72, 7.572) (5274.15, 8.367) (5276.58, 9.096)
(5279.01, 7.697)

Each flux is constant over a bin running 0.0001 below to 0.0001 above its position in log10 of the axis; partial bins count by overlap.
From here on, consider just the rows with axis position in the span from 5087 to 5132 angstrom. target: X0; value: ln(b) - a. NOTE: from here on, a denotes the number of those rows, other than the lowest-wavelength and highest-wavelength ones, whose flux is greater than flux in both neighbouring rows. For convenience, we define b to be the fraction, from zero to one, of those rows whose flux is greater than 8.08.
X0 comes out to -5.1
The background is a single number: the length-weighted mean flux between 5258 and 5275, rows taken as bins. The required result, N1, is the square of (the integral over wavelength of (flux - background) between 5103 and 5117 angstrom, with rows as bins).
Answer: 4.3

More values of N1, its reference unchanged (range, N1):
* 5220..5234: 0.6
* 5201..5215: 78.8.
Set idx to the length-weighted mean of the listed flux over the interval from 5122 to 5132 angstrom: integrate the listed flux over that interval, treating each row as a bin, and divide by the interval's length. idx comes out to 9.0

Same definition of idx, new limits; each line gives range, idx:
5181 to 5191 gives 7.8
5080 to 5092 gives 8.7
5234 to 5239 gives 8.6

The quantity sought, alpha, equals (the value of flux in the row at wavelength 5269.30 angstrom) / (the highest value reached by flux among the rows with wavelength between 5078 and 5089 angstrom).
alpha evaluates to 0.83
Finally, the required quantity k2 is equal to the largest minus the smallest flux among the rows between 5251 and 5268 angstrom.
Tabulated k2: 1.0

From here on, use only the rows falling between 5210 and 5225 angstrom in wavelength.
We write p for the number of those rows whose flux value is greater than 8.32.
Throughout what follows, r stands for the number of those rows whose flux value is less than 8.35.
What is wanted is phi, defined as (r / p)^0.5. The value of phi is 1.00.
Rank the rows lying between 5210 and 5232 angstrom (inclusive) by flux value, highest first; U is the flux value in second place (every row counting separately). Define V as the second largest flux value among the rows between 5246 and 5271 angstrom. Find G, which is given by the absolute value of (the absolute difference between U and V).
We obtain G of 0.1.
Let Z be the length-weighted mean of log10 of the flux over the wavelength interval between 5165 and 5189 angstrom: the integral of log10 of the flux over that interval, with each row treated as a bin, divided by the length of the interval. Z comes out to 0.874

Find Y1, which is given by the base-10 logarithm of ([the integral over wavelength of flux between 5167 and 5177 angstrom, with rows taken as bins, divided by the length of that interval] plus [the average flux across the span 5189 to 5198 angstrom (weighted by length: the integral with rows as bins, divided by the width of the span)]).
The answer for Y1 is 1.163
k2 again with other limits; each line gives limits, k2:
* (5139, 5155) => 1.5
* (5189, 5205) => 3.0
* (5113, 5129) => 1.6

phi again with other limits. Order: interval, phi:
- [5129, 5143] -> 0.45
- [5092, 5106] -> 0.45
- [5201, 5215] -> 0.63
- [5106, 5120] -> 0.63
